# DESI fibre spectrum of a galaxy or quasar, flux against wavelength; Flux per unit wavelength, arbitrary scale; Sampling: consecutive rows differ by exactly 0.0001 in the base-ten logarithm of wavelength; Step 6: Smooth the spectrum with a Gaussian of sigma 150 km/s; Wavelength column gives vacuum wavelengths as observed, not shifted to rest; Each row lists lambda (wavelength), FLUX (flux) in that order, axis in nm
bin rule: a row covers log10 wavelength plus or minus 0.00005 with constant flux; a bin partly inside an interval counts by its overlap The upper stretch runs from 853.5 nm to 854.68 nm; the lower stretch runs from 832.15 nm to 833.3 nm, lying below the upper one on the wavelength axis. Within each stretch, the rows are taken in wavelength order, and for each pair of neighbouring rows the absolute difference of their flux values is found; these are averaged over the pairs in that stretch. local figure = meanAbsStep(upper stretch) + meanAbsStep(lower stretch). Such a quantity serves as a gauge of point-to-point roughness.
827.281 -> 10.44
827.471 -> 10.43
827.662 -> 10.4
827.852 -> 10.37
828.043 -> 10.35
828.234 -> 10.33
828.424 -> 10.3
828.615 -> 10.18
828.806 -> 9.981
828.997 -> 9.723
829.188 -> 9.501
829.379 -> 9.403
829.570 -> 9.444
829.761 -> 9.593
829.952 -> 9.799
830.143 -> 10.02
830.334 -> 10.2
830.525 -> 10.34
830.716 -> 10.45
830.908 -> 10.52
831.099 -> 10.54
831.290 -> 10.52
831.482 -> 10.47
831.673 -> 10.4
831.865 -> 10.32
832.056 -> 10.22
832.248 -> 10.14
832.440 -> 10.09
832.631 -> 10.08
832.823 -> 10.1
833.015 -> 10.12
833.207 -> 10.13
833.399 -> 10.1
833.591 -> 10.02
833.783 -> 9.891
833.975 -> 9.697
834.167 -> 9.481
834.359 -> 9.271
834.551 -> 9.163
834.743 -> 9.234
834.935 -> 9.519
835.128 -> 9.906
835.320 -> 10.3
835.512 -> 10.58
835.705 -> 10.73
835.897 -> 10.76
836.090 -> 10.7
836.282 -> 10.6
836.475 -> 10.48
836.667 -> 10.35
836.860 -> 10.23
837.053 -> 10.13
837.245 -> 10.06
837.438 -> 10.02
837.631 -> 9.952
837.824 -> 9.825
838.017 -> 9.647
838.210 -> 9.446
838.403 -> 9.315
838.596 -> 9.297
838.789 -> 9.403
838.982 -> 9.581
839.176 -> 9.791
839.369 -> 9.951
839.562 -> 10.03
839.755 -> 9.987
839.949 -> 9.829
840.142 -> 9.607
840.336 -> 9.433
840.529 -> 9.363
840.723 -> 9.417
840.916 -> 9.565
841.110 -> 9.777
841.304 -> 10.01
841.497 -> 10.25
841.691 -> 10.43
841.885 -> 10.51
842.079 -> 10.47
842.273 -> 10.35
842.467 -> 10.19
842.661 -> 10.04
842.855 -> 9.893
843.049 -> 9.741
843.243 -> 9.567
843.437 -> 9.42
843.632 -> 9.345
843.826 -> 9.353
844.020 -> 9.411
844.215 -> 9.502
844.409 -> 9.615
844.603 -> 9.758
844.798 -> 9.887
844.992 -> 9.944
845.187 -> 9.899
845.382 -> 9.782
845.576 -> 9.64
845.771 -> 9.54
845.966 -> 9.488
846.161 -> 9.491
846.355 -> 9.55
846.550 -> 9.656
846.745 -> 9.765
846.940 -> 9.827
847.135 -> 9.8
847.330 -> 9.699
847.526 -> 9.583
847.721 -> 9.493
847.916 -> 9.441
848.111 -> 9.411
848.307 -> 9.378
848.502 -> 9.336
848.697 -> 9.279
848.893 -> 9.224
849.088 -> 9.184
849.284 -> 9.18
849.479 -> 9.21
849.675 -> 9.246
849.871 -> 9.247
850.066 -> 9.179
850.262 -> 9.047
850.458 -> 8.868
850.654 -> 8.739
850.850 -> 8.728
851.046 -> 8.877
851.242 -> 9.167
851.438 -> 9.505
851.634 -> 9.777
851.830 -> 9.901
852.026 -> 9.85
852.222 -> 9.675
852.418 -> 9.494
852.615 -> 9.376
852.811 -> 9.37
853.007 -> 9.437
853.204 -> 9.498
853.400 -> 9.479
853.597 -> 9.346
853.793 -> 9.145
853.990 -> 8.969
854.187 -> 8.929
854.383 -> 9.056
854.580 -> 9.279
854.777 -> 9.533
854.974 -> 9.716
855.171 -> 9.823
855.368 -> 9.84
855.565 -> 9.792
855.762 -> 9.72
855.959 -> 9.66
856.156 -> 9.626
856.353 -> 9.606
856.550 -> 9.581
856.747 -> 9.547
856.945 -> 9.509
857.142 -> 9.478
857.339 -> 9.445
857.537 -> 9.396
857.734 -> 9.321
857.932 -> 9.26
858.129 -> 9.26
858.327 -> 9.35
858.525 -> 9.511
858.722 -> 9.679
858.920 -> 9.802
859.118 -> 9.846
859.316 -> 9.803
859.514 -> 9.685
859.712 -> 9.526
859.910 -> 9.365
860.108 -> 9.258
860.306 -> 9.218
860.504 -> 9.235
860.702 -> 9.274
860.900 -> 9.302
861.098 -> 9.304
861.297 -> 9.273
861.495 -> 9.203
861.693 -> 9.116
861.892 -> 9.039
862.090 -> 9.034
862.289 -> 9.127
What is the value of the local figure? 0.18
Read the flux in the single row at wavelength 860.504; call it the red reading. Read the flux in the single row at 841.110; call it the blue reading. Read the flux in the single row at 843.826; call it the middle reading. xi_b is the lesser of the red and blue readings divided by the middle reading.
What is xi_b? 0.99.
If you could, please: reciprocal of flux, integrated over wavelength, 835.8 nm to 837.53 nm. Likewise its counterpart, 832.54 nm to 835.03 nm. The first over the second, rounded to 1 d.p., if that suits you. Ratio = 0.7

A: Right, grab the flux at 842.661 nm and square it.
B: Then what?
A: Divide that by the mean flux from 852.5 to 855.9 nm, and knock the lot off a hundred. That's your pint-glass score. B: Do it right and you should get 89.3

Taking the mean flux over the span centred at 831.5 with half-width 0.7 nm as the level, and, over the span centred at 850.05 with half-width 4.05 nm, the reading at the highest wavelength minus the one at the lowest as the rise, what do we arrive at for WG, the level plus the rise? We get 9.9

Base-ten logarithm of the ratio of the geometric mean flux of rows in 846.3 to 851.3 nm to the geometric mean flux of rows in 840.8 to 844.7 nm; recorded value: -0.025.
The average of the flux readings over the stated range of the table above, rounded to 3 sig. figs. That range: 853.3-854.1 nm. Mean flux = 9.23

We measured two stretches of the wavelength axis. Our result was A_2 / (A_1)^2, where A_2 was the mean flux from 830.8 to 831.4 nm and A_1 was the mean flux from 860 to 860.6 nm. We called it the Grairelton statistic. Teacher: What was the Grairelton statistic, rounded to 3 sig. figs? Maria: 0.123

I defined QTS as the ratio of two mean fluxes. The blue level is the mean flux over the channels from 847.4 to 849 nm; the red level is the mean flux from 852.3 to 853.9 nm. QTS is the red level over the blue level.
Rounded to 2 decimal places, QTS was 1.00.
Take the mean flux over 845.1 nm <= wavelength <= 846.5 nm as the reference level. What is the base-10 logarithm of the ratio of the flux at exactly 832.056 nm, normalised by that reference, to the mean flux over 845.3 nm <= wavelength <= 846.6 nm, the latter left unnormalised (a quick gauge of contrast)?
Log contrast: -0.956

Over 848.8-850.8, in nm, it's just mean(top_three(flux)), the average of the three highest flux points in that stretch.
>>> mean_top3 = 9.2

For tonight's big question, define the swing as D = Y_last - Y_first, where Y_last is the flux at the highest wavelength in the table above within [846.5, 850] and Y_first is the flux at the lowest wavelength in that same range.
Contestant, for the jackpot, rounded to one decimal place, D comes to -0.4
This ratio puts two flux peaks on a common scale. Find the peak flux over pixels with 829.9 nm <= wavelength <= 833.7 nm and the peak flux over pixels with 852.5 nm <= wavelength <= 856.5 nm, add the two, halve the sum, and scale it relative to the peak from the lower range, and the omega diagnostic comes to 0.967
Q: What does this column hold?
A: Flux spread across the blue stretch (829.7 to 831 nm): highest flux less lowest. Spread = 0.93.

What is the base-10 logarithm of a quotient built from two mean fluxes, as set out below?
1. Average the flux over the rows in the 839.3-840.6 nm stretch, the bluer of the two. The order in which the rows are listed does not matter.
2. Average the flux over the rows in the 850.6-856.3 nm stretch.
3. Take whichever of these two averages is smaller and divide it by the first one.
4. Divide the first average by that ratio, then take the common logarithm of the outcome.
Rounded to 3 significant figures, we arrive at 1.00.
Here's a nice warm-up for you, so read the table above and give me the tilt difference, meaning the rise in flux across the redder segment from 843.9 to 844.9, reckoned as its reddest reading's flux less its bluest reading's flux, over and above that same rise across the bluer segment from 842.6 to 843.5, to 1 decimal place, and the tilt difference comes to 1.1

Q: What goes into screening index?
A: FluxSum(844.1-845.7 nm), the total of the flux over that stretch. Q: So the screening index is 78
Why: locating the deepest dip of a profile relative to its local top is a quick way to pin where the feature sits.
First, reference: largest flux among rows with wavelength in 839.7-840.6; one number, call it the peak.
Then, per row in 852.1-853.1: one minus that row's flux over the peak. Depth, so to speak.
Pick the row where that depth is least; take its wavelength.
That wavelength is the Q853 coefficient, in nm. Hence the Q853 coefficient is 852.222 nm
